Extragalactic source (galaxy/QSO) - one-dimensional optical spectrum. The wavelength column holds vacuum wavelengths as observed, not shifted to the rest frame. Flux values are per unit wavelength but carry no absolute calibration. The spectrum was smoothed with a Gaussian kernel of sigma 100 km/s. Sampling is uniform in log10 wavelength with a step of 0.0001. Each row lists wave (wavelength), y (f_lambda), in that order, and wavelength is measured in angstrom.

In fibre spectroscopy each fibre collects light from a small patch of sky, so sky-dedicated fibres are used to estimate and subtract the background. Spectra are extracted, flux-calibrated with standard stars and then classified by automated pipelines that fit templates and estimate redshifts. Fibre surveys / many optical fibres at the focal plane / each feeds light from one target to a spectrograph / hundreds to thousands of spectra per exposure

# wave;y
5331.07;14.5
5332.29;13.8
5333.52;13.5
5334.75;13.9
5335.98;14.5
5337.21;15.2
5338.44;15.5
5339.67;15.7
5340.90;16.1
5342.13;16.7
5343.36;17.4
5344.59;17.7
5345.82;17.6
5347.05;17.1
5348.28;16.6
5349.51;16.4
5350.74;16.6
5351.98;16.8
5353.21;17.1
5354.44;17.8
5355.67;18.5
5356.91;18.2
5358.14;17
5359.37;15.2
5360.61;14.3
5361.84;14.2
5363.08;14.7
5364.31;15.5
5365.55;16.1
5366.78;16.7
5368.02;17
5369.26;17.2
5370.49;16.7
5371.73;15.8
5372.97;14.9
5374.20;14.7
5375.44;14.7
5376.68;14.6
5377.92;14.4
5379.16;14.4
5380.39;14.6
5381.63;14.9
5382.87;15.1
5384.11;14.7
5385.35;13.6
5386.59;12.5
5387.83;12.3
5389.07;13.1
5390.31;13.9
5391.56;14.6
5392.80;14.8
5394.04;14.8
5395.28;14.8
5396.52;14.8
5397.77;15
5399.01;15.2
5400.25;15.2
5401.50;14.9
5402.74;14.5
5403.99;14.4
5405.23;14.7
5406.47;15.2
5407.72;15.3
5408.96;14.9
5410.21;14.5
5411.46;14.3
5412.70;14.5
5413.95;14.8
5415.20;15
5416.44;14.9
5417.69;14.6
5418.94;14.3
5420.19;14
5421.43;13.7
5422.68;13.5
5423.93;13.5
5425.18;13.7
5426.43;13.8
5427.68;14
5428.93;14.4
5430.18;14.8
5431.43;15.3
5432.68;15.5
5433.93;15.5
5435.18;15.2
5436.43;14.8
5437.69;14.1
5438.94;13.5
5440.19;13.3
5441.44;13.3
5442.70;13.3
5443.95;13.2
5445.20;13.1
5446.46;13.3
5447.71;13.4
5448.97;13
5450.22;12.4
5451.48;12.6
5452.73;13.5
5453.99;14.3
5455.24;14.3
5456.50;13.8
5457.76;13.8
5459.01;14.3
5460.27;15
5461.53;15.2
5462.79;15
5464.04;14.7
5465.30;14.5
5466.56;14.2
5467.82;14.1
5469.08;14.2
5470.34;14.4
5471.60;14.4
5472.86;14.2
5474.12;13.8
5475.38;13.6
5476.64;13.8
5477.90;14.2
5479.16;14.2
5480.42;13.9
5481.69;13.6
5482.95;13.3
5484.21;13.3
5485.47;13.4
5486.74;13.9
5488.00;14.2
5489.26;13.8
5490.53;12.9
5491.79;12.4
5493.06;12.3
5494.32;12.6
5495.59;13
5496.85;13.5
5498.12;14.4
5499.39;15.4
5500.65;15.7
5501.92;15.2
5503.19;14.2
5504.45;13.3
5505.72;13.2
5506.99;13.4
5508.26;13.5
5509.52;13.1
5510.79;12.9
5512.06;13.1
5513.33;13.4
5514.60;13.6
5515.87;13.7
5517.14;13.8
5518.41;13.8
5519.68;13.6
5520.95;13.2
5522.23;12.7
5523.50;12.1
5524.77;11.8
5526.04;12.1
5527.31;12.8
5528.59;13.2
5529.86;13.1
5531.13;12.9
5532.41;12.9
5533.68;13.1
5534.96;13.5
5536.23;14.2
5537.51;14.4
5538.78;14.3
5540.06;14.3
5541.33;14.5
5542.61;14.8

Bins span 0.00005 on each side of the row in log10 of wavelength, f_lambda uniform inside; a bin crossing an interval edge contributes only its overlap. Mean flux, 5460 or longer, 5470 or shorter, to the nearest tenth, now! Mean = 14.6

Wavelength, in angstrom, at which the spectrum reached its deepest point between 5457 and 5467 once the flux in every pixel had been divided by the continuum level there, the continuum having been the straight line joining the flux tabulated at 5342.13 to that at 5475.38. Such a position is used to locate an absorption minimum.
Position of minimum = 5457.76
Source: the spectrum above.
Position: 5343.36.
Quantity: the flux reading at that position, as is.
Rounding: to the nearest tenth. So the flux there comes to 17.4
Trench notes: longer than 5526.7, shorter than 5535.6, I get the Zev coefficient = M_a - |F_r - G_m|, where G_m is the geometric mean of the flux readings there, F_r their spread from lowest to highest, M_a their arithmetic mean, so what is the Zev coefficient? 0.70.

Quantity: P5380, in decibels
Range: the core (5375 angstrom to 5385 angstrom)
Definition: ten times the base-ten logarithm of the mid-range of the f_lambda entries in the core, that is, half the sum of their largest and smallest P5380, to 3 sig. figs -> 11.7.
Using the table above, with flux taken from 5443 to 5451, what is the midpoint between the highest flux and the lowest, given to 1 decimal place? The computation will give 12.9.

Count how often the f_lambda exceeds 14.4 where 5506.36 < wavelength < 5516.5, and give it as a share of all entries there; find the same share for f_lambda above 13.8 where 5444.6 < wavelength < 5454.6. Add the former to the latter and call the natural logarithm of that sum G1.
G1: -2.1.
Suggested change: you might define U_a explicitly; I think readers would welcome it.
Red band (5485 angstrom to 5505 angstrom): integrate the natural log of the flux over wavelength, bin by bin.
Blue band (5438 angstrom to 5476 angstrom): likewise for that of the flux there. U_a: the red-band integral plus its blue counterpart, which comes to 152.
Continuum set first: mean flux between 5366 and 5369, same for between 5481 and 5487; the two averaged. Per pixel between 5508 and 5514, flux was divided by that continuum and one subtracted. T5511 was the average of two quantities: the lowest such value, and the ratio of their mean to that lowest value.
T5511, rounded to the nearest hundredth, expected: 0.36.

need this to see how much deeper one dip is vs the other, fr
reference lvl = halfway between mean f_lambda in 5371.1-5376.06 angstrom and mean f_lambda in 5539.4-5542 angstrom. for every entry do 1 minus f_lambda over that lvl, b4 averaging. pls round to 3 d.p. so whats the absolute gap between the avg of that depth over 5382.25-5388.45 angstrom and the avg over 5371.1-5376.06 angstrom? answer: 0.094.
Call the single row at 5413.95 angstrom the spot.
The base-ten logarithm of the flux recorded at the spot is 1.170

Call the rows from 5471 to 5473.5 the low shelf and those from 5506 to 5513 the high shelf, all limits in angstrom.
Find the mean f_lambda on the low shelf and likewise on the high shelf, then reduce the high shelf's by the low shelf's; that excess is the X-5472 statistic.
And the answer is -1.1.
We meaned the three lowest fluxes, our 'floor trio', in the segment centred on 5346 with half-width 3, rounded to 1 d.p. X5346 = 17.0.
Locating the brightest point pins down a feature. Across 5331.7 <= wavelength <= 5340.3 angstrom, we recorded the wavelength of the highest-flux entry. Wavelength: 5339.67 angstrom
